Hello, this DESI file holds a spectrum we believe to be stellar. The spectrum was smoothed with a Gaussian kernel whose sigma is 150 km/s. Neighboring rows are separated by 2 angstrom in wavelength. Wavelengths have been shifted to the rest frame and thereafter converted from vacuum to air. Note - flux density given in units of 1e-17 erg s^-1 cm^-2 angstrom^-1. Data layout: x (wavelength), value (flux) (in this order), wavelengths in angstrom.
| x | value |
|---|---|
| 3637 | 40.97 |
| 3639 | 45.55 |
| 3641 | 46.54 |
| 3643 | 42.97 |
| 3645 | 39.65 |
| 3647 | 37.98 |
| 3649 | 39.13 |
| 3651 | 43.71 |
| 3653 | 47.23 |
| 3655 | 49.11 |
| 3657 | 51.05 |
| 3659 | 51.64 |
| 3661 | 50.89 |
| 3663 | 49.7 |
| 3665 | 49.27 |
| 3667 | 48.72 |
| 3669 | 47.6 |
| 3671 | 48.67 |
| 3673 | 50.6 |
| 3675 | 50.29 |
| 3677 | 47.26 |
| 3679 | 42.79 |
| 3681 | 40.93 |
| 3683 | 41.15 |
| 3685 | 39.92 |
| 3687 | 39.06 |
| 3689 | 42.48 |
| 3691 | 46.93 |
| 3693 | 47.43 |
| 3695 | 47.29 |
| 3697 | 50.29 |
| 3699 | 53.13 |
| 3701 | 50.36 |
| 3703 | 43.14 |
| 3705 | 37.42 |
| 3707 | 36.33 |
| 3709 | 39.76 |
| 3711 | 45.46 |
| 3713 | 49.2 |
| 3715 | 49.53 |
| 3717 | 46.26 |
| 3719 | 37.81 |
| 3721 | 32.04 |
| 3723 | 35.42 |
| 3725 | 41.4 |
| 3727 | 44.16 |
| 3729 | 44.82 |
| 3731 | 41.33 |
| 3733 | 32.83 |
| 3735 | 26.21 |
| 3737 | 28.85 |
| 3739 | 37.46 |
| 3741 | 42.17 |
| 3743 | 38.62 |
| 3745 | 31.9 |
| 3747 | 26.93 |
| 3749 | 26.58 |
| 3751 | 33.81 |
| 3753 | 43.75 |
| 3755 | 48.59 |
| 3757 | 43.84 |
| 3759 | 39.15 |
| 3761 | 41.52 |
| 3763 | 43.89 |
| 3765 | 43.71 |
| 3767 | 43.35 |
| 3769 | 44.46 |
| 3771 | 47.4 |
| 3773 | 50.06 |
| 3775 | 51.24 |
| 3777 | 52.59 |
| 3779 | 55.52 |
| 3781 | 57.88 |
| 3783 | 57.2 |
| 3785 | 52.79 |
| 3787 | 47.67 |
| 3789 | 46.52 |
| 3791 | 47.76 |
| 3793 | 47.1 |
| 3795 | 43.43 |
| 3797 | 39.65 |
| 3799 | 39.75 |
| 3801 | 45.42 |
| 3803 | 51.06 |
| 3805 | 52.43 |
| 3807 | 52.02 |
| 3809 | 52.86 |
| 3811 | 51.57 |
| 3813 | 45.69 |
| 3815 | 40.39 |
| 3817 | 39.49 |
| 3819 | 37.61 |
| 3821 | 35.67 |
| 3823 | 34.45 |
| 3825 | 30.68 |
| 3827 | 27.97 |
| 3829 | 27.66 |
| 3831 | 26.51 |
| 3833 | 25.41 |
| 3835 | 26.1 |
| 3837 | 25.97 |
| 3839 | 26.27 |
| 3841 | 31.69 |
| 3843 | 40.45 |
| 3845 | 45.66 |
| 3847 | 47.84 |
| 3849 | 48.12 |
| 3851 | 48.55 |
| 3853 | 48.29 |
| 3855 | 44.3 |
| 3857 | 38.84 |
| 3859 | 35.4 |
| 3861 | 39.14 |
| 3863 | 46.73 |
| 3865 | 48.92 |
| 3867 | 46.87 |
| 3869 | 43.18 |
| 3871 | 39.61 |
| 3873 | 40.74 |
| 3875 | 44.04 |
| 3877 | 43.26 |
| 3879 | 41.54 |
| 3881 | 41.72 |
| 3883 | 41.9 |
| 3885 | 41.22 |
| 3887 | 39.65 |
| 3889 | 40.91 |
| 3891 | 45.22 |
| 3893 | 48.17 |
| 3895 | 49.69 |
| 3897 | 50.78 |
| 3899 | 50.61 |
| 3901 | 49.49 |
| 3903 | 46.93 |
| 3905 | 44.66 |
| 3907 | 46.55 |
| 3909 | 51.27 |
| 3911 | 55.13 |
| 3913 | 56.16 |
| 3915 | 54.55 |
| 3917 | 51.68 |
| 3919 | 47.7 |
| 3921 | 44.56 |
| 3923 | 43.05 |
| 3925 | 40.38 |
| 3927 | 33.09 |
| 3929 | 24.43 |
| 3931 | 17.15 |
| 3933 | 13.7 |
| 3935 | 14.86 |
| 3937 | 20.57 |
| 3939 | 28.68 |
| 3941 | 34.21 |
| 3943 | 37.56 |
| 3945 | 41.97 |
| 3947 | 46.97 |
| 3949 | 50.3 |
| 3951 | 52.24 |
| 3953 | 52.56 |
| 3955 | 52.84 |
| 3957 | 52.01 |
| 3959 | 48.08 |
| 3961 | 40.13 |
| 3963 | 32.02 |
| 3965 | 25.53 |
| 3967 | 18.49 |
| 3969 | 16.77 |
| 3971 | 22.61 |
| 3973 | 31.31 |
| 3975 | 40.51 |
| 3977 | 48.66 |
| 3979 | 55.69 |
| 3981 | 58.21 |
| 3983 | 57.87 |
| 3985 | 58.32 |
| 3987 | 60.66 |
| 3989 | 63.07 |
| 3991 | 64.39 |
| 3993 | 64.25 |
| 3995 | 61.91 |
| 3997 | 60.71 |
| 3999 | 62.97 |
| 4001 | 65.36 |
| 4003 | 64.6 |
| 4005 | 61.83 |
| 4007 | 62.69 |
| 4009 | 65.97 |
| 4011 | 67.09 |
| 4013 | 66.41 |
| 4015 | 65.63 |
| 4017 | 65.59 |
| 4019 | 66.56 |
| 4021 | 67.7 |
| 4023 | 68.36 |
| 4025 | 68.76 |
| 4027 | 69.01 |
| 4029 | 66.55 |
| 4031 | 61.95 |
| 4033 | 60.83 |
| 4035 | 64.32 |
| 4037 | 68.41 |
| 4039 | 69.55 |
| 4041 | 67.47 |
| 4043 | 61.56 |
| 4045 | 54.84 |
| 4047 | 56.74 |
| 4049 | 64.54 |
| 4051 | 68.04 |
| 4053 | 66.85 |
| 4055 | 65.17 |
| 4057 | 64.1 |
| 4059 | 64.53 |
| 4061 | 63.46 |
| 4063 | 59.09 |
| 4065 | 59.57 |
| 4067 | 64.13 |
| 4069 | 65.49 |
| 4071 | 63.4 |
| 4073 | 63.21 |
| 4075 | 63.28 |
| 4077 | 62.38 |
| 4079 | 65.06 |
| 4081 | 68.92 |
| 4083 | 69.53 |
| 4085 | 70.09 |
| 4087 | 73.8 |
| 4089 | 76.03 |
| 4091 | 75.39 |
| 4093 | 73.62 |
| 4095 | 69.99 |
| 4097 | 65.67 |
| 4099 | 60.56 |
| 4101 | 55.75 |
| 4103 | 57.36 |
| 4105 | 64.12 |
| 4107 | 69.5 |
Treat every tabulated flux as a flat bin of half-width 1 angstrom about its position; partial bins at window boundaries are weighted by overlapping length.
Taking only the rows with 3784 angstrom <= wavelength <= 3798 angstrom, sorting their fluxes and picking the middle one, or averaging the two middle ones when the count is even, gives 47.1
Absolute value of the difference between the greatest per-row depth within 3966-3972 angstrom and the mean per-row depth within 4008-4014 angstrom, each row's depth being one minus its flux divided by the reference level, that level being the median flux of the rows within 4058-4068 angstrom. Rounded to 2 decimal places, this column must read 0.78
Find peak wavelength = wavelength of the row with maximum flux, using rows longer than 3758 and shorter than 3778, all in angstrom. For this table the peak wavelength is 3777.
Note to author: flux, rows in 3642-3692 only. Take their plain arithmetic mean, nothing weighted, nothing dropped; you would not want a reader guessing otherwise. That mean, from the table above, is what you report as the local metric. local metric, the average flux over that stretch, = 46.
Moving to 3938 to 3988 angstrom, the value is 43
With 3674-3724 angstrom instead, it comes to 44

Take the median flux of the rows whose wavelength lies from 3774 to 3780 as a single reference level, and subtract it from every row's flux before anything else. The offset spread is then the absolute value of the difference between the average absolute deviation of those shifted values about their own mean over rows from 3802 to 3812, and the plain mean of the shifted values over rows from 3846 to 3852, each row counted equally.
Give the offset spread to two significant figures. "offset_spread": 5.0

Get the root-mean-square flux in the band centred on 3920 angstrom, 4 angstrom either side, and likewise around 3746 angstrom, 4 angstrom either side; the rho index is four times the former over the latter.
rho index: 6.0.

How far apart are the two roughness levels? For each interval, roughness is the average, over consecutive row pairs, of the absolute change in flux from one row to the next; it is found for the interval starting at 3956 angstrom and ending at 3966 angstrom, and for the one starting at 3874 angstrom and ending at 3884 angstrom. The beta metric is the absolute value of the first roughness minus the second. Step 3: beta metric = 5.9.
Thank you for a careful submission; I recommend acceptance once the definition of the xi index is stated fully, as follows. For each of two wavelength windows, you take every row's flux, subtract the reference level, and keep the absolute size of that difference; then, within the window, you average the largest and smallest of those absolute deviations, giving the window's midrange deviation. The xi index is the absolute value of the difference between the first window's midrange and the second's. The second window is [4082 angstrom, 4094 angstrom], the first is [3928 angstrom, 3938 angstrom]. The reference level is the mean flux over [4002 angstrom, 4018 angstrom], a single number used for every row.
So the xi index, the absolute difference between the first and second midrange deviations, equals 38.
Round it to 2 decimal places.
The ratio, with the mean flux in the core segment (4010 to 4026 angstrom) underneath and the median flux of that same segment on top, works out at 1.00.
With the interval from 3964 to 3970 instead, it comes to 0.91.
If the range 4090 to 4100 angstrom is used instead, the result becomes 1.01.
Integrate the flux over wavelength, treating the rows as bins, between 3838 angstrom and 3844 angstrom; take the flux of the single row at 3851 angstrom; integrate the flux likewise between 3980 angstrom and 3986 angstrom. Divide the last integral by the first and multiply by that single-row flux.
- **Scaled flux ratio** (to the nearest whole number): 86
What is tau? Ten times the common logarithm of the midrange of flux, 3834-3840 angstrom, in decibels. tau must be 14.2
